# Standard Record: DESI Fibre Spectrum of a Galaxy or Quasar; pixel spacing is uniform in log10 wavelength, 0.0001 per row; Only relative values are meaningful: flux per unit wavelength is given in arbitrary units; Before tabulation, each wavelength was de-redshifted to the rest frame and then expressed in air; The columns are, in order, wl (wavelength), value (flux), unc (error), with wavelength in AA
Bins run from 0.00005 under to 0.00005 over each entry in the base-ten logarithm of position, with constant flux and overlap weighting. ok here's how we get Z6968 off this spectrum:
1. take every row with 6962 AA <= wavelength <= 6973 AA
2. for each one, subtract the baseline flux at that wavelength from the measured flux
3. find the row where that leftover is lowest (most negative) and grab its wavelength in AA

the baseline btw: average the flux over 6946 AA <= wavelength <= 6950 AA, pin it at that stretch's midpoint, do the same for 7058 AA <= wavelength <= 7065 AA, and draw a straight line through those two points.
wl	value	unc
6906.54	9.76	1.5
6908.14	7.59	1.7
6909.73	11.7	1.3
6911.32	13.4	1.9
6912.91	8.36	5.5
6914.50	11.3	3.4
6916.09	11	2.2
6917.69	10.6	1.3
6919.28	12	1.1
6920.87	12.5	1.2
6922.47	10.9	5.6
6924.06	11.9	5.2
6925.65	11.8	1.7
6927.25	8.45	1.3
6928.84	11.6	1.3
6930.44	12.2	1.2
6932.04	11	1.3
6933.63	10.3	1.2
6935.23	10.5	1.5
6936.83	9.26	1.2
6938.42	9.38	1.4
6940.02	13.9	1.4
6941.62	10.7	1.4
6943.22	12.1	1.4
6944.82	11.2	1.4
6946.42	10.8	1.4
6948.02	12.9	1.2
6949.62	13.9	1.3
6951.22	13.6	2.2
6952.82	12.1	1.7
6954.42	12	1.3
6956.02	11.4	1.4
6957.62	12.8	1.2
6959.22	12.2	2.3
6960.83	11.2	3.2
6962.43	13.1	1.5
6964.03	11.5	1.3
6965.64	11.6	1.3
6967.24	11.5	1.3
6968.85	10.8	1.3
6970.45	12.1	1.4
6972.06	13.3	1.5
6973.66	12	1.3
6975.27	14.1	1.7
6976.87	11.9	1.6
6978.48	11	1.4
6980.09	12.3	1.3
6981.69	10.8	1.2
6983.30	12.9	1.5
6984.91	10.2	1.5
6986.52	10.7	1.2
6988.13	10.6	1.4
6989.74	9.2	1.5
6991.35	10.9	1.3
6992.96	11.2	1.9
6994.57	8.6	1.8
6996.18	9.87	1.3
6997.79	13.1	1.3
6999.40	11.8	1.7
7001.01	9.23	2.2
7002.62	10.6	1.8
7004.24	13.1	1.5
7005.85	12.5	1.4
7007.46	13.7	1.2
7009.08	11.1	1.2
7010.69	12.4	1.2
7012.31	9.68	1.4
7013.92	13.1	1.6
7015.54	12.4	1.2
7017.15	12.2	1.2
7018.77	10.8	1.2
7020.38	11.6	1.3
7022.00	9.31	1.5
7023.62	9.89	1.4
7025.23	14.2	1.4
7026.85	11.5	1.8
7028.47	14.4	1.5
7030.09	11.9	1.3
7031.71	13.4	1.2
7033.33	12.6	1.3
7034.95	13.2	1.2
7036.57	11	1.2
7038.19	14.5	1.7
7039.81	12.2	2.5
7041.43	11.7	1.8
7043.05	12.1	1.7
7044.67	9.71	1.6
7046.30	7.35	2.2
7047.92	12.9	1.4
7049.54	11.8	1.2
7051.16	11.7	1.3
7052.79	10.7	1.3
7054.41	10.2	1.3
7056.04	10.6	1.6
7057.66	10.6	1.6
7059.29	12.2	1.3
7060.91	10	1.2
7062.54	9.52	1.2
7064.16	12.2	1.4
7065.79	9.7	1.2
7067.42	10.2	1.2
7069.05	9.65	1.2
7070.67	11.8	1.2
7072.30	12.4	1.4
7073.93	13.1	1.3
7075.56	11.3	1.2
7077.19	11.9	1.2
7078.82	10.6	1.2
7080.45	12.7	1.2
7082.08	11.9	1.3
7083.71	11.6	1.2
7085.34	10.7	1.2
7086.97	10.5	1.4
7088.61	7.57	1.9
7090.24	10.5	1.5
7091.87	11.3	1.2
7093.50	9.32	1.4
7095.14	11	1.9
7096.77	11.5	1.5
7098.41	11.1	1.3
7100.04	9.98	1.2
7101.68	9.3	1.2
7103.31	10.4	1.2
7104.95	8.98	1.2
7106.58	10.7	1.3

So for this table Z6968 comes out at 6968.85 AA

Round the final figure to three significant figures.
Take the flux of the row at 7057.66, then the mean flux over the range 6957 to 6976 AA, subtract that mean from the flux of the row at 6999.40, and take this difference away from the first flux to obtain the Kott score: 11.0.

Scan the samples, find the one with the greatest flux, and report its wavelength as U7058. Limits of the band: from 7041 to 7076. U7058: 7073.93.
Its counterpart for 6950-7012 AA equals 6975.27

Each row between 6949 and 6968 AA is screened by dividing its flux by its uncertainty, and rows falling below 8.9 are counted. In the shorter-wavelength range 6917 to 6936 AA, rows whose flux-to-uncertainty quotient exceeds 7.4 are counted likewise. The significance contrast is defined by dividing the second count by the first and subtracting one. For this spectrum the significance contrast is -0.1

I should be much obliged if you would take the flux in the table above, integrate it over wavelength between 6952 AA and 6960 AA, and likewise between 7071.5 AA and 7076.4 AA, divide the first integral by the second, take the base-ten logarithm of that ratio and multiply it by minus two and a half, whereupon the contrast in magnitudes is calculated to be -0.5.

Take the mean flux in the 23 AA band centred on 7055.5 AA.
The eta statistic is 10.7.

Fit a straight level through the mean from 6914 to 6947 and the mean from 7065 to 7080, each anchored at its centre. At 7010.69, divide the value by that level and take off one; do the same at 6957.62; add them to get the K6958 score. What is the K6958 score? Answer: 0.26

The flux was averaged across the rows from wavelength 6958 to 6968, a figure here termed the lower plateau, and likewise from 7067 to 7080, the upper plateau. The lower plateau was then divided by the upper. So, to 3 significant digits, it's 1.04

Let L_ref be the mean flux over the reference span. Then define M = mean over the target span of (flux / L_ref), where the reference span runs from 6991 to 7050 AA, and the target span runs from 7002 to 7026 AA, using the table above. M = 1.01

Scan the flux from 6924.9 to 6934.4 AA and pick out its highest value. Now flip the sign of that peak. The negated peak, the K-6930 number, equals -12.2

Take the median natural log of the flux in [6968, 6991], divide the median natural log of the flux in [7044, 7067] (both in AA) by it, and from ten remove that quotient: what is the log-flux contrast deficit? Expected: 9.03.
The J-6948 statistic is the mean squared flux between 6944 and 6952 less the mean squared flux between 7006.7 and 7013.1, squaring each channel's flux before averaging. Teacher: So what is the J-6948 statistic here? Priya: 18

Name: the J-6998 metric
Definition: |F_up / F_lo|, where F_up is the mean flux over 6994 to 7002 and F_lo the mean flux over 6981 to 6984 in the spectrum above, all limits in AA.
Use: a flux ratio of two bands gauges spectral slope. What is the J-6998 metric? 0.89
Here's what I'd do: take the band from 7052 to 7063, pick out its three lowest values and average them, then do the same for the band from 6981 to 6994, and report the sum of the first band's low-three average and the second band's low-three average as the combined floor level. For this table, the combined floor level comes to 19.9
